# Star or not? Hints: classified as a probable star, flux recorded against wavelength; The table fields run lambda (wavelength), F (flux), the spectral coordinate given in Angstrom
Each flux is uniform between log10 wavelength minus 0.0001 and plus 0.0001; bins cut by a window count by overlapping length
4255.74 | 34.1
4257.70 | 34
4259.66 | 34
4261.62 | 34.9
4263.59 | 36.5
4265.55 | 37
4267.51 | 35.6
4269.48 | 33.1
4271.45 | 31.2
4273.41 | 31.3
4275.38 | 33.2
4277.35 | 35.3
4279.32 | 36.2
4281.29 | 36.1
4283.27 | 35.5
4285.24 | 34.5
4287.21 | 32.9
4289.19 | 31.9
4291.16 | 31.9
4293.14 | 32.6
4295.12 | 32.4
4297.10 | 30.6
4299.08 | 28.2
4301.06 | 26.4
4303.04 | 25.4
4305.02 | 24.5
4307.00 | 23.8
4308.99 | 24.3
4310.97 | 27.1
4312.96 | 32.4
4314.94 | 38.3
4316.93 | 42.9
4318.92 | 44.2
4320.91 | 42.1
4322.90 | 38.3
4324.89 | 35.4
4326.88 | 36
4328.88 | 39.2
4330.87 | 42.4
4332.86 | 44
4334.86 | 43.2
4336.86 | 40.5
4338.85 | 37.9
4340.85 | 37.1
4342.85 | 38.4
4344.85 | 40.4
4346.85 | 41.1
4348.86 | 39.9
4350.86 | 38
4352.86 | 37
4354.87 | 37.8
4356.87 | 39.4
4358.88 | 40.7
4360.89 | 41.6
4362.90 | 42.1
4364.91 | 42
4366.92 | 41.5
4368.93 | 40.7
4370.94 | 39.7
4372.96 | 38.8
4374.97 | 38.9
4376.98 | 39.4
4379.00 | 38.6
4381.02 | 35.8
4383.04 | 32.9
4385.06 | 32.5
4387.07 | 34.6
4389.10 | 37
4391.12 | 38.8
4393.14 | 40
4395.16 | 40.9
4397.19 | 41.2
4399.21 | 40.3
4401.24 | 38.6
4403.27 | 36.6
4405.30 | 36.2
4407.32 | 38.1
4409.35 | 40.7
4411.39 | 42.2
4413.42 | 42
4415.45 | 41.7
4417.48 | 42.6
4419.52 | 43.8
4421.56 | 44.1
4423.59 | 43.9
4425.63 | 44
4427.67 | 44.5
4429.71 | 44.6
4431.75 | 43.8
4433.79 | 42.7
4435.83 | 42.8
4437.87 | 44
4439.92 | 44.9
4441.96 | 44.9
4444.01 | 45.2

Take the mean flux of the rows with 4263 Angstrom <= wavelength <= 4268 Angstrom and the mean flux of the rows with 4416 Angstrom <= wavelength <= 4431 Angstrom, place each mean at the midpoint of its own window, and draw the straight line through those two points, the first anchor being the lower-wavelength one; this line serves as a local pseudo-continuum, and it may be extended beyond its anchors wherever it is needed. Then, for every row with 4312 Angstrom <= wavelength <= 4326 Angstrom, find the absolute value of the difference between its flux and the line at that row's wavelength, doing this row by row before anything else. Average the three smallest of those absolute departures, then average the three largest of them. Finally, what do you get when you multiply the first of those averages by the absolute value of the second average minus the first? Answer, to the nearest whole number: 5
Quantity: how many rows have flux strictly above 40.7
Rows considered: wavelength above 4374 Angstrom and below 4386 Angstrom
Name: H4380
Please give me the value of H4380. 0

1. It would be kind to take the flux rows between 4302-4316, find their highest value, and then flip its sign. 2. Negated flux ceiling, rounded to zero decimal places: -38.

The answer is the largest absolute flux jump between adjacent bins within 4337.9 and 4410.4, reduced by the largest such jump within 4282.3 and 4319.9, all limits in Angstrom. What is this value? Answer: -3.0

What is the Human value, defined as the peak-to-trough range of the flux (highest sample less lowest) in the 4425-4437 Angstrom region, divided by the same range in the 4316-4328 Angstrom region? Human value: 0.2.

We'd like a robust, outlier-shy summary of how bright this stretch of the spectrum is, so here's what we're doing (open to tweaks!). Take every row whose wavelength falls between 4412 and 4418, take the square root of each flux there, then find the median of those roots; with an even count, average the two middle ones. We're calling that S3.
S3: 6.48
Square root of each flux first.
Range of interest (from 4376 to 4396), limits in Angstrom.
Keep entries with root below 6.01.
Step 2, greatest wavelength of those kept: 4387.07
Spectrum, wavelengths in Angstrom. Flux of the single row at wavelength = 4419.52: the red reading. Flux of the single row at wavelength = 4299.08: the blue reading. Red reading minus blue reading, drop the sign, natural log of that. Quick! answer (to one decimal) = 2.7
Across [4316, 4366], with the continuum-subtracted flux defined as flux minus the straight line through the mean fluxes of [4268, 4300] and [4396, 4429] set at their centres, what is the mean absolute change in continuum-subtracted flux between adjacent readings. 1.6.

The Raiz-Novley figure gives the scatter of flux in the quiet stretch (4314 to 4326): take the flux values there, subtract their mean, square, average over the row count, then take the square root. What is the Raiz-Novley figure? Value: 3.1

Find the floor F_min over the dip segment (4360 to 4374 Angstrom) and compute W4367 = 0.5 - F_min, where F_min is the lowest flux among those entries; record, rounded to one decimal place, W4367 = -38.3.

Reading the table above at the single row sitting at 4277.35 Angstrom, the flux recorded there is 35.3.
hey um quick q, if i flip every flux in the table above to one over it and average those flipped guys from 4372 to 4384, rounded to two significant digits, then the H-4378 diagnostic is 0.027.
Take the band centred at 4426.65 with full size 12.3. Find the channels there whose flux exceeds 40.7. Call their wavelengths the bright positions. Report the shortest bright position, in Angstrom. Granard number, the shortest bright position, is 4421.56 Angstrom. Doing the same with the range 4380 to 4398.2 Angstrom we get 4395.16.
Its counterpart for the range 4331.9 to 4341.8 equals 4332.86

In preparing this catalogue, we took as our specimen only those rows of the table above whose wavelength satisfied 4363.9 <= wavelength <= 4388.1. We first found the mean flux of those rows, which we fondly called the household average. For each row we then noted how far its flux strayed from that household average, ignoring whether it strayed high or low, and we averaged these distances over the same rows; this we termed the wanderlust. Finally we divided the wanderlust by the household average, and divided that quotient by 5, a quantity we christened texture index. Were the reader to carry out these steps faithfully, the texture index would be 0.014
